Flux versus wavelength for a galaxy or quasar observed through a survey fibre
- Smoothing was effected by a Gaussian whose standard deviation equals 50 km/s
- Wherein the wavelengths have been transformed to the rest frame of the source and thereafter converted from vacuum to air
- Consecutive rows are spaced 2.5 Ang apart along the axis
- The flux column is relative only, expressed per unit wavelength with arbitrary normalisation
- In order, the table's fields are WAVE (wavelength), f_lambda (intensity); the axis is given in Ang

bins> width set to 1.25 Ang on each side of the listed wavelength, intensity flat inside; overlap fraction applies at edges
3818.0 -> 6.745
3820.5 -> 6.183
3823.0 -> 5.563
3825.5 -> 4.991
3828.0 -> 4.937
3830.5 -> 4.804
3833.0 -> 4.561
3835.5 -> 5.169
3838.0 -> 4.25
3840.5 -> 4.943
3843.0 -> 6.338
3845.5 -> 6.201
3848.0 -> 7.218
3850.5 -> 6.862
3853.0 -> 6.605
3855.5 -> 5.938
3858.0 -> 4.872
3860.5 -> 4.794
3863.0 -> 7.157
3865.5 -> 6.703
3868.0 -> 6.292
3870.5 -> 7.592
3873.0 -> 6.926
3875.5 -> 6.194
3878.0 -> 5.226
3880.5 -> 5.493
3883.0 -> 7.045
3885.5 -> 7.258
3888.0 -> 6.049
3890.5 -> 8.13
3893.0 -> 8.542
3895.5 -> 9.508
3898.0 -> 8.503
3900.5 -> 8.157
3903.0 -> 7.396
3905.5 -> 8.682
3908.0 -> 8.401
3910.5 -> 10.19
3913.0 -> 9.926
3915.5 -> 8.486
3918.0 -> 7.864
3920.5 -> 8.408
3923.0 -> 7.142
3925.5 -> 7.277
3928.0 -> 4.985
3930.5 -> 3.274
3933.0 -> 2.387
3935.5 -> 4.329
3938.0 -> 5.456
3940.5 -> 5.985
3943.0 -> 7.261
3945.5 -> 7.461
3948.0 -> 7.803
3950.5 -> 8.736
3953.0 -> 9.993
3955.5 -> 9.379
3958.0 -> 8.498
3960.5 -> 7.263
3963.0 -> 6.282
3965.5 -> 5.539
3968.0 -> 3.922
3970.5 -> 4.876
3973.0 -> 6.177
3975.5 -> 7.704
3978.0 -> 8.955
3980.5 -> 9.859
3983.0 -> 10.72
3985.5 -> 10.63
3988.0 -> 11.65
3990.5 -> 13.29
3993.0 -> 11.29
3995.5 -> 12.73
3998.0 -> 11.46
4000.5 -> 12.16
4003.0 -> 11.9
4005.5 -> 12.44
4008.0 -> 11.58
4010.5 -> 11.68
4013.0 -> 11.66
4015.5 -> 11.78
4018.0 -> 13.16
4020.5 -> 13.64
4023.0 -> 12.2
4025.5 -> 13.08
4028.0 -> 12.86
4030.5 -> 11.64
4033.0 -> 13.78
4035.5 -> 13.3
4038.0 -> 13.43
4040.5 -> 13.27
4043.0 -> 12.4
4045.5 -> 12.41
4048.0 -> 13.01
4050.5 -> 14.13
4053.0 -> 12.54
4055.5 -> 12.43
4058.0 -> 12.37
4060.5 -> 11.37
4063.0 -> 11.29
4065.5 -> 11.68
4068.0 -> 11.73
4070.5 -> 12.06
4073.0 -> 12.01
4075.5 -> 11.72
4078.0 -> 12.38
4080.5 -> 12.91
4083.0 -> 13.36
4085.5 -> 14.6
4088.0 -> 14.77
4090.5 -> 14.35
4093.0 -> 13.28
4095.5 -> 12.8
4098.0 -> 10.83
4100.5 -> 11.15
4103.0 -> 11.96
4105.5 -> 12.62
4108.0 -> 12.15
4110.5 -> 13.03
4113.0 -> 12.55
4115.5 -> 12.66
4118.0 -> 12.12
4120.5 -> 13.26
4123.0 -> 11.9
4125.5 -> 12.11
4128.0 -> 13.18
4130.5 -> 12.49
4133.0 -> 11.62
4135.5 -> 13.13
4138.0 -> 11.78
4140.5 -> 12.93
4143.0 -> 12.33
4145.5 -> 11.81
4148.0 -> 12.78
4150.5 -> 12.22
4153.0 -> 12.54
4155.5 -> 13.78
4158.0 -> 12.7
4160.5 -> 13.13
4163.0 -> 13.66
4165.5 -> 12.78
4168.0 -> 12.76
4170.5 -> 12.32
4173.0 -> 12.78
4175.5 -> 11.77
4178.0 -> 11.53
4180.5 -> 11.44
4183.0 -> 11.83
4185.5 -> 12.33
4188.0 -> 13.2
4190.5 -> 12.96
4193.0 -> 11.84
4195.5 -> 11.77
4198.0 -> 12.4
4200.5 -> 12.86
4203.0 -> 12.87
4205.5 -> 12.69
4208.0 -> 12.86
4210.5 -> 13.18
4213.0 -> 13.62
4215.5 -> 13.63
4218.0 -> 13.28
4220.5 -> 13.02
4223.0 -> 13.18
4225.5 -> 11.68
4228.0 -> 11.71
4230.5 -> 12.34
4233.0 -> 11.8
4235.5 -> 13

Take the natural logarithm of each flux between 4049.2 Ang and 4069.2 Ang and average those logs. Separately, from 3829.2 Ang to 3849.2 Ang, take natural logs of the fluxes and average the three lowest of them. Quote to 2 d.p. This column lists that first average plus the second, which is 4.01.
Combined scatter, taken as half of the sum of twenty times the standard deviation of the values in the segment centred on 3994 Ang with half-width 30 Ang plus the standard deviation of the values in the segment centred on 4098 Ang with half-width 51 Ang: 28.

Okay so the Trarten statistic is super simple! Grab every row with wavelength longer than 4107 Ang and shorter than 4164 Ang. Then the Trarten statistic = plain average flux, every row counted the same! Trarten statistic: 12.6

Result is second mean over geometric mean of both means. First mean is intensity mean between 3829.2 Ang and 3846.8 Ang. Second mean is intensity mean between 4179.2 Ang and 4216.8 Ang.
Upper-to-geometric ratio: 1.56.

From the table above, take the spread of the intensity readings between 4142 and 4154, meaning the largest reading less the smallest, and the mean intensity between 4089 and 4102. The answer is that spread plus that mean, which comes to 13.5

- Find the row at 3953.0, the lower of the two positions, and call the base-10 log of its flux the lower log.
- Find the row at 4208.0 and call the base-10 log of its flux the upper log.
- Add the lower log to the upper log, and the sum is 2.11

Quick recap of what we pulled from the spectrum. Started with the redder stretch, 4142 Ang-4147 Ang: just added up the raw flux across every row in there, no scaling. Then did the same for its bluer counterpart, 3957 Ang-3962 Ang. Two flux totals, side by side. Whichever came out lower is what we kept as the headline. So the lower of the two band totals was 16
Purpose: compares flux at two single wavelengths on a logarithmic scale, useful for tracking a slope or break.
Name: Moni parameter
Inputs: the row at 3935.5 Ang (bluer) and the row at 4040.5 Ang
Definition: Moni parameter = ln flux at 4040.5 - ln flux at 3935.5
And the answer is 1.1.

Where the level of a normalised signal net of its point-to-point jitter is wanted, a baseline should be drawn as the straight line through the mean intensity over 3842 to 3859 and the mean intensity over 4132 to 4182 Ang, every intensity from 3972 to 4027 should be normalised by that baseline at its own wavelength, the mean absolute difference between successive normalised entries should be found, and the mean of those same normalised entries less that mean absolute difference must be 1.12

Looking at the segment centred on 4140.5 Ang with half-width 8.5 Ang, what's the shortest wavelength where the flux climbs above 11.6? 4133.0 Ang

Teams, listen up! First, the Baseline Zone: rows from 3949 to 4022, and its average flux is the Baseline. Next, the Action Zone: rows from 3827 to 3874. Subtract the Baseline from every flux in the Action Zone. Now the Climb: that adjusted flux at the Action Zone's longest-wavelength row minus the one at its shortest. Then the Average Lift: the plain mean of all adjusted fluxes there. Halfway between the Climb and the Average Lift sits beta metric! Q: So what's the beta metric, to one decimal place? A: -1.0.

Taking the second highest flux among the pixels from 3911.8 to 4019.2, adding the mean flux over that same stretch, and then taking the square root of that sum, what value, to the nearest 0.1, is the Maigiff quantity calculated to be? 4.7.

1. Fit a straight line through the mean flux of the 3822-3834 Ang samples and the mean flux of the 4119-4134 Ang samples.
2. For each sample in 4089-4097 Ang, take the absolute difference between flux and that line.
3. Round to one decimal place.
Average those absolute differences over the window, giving 1.9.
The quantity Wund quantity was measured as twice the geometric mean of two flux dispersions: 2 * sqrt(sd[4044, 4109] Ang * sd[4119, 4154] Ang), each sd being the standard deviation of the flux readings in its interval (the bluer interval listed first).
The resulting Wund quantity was 1.5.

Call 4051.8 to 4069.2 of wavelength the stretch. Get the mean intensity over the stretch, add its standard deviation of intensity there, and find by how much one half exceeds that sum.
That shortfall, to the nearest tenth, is -11.9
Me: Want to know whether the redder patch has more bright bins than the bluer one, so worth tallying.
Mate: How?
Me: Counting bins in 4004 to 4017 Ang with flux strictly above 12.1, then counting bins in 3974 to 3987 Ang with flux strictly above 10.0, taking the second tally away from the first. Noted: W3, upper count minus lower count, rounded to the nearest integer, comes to -1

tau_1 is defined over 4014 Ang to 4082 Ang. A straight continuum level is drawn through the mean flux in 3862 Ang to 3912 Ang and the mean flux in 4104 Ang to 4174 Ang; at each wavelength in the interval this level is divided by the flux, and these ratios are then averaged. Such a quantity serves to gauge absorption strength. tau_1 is 0.86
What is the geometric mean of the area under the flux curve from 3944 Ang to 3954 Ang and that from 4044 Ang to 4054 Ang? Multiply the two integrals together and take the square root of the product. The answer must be 105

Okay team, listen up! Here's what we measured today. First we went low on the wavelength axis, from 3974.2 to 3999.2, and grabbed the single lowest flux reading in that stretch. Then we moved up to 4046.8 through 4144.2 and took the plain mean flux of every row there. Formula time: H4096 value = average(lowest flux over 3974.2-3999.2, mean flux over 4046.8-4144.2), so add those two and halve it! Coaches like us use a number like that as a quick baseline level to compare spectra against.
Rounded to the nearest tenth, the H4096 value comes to 10.1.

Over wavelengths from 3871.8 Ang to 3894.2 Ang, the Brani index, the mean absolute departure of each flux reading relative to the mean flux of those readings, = 0.91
